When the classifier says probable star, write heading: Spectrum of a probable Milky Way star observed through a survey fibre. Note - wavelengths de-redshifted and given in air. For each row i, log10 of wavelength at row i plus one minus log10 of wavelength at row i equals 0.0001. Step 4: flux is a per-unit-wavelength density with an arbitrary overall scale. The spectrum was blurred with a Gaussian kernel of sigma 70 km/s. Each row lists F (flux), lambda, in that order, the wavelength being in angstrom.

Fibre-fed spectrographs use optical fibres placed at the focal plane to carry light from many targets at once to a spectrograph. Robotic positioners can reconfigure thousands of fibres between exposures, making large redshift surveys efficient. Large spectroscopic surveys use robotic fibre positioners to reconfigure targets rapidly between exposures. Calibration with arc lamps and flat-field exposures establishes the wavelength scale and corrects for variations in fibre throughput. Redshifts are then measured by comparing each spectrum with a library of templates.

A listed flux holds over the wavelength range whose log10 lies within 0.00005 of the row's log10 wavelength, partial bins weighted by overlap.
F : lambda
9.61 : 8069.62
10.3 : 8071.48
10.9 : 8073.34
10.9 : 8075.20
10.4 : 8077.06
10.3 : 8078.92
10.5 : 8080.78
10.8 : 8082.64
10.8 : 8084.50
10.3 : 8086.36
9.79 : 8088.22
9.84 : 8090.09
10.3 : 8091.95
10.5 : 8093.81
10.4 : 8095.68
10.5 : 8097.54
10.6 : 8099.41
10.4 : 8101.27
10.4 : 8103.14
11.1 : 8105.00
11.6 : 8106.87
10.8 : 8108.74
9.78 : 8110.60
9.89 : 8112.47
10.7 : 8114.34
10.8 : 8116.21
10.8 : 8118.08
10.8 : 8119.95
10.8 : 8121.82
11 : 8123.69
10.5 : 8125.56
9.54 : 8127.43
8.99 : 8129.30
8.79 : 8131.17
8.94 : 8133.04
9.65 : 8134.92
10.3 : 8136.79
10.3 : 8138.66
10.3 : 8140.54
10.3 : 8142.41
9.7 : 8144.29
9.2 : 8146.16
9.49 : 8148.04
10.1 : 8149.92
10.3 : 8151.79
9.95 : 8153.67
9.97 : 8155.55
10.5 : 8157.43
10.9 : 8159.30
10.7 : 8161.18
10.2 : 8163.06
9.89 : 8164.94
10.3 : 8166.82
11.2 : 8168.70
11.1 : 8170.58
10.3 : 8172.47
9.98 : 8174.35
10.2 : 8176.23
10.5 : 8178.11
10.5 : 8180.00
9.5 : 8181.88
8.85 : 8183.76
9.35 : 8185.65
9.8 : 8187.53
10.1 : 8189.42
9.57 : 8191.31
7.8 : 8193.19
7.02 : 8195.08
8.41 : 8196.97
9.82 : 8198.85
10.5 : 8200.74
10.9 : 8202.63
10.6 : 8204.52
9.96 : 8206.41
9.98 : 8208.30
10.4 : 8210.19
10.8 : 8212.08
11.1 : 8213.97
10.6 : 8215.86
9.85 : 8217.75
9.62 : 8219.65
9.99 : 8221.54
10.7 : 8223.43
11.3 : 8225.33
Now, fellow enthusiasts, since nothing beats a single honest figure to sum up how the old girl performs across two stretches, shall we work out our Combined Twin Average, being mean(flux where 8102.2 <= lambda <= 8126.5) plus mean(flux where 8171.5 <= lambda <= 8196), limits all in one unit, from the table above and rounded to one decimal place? 20.2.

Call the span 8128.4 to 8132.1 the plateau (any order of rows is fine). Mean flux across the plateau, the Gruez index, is 8.9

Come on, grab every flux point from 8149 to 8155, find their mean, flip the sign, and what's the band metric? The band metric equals -10.1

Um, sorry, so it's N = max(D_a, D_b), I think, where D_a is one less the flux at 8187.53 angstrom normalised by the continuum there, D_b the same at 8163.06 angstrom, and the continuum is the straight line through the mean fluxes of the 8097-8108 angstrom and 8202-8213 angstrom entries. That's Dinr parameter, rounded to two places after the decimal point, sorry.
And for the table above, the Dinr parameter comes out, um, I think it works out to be 0.07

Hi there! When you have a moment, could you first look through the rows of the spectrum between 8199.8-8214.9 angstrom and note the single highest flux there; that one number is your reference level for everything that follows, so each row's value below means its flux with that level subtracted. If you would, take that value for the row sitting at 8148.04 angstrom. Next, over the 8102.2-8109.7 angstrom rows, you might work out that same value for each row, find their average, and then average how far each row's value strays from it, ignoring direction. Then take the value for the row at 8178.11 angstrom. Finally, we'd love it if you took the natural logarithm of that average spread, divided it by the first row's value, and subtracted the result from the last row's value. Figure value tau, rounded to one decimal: -1.2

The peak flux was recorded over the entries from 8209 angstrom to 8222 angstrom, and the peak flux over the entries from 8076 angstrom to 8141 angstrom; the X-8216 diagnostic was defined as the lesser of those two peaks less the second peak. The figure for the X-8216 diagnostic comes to -0.50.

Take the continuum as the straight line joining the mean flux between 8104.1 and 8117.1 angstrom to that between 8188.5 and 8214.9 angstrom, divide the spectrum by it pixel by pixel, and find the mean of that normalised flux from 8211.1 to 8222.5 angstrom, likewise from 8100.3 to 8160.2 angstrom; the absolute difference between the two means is 0.097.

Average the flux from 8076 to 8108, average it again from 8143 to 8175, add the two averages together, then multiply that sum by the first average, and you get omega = 218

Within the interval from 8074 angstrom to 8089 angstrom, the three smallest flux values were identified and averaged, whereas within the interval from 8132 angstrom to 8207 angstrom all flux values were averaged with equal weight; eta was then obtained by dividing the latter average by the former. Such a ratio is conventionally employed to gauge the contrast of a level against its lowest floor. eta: 0.98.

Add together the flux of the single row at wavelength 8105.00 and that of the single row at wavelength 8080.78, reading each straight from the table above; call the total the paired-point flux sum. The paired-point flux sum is 21.6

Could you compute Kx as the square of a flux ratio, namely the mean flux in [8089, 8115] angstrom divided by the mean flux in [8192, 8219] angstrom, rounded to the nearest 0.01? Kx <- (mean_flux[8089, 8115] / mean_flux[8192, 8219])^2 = 1.14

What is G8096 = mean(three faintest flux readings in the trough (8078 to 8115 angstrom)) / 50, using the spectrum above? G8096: 0.196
